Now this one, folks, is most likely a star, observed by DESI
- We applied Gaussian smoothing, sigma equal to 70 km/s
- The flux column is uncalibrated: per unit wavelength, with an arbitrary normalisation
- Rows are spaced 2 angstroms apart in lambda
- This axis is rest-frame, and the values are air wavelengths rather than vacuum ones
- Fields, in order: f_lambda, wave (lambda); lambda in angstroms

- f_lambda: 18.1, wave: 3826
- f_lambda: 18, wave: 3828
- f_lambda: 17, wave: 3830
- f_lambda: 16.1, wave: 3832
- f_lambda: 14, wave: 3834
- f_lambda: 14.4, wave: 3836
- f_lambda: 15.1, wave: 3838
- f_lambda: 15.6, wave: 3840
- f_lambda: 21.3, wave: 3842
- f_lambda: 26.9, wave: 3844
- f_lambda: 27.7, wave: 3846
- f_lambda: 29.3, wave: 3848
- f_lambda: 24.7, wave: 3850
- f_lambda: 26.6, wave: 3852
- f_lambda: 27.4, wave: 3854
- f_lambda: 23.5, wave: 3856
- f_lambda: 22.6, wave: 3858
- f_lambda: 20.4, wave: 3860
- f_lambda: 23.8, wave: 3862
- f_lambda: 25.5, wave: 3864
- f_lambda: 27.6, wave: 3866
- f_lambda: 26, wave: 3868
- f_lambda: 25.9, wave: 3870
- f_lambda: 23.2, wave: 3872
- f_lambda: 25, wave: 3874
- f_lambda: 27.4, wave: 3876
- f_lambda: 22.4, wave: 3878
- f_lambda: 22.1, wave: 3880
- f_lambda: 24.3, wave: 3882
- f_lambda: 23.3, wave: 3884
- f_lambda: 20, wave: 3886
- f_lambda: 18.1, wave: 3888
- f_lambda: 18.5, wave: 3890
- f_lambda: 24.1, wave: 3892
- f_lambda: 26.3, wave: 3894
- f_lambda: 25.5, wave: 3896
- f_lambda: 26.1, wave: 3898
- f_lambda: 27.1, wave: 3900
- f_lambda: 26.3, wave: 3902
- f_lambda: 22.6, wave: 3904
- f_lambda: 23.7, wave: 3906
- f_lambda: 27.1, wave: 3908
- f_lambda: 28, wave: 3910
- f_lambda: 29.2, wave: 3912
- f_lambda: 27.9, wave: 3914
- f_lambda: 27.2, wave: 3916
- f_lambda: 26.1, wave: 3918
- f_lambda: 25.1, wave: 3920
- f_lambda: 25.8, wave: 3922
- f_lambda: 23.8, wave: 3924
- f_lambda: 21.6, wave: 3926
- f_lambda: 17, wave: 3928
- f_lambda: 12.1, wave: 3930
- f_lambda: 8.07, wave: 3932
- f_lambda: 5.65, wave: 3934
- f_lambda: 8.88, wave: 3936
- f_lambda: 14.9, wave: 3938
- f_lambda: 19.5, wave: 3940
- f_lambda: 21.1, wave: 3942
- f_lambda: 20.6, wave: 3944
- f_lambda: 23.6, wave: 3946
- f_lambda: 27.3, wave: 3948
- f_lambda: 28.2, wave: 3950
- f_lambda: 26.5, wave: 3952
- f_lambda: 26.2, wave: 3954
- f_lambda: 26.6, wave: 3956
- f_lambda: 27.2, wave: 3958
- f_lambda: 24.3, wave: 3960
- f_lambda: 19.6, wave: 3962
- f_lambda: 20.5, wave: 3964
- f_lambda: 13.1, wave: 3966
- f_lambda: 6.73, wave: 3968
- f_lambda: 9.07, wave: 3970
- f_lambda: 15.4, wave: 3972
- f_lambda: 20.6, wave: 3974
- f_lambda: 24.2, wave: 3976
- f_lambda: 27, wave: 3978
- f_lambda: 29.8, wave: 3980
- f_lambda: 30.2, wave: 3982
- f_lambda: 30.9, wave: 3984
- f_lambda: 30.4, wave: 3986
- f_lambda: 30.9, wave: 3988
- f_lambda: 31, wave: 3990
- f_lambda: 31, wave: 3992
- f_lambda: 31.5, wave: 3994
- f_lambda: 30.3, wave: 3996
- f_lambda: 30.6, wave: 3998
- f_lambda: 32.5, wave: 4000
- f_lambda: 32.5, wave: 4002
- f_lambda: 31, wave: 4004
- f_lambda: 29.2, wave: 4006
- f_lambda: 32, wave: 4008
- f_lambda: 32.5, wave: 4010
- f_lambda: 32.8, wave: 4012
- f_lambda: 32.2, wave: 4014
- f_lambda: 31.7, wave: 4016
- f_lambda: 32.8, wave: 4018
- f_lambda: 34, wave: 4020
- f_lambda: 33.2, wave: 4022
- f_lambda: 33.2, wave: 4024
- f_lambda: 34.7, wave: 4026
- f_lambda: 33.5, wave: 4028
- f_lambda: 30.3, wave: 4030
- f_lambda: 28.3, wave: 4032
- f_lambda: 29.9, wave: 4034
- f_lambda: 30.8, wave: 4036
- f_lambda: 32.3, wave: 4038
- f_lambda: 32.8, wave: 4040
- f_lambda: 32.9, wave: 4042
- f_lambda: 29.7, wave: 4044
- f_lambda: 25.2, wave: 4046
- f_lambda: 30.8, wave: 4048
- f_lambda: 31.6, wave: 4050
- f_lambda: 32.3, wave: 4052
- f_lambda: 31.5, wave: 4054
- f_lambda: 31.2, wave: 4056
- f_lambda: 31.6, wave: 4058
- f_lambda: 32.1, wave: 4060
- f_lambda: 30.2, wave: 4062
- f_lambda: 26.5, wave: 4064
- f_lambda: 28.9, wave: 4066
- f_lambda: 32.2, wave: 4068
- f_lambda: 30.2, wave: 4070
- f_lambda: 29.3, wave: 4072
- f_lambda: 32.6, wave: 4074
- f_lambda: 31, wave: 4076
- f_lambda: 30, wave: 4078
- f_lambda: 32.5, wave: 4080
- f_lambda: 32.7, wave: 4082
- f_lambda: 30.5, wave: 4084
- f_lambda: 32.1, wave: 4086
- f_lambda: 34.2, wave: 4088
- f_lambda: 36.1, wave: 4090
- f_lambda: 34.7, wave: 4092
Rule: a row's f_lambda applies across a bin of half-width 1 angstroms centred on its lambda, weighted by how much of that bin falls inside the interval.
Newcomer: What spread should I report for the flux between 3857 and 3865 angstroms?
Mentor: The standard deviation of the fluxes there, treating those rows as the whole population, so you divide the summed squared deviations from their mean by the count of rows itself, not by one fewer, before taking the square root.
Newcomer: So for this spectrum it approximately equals 1.9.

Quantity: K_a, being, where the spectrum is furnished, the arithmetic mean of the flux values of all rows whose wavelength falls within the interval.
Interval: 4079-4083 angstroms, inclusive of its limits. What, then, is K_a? 33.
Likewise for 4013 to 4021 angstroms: 33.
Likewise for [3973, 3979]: 24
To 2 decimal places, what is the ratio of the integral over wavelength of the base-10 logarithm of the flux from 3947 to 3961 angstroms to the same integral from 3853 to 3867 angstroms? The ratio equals 1.03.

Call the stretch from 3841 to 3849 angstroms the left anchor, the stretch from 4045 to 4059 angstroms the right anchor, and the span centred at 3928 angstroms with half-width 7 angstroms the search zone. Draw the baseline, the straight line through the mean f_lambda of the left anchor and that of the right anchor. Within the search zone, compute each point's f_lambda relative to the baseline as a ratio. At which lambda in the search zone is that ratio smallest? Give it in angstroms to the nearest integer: 3934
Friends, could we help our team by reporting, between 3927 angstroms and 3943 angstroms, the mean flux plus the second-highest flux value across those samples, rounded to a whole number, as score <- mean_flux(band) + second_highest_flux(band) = 33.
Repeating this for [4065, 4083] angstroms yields 64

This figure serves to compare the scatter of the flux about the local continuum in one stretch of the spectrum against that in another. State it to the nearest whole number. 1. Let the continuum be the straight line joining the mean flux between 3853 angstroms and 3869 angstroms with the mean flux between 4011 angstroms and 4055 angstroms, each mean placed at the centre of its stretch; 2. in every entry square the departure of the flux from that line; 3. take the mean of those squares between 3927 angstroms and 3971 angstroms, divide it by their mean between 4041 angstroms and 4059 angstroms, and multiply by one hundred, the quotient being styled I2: 2126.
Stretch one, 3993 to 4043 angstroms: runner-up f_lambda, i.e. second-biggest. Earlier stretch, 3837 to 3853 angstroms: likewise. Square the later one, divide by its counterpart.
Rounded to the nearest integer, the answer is 42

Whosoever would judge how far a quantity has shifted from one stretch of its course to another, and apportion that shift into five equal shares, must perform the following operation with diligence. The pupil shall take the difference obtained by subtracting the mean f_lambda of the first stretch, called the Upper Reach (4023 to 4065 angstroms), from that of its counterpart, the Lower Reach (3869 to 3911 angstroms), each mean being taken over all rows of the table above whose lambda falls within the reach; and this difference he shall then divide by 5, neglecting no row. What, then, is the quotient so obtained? -1.4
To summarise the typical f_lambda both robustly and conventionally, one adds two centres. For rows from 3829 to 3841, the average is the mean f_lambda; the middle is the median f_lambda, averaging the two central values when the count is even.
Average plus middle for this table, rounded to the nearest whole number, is 31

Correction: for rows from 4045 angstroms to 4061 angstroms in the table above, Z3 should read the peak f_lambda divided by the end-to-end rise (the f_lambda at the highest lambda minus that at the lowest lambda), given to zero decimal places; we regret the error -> 5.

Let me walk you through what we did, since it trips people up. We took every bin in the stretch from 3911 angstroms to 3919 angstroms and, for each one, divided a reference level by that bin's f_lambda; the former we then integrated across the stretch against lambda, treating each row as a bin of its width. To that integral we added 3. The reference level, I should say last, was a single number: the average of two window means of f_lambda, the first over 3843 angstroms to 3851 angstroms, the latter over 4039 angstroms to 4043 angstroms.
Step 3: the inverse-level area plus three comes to 11.7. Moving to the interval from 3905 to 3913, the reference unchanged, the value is 11.9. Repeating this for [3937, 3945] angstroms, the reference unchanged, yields 15.9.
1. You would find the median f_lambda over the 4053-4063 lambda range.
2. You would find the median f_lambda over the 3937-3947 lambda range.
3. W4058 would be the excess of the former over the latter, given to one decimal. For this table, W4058 10.9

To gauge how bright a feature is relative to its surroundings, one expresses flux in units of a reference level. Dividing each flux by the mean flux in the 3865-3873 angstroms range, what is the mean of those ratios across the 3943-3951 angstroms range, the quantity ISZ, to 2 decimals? 0.97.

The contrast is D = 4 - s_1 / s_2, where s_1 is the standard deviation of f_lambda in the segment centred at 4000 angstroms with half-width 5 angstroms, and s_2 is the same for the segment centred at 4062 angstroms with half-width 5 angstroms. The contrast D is 3.5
